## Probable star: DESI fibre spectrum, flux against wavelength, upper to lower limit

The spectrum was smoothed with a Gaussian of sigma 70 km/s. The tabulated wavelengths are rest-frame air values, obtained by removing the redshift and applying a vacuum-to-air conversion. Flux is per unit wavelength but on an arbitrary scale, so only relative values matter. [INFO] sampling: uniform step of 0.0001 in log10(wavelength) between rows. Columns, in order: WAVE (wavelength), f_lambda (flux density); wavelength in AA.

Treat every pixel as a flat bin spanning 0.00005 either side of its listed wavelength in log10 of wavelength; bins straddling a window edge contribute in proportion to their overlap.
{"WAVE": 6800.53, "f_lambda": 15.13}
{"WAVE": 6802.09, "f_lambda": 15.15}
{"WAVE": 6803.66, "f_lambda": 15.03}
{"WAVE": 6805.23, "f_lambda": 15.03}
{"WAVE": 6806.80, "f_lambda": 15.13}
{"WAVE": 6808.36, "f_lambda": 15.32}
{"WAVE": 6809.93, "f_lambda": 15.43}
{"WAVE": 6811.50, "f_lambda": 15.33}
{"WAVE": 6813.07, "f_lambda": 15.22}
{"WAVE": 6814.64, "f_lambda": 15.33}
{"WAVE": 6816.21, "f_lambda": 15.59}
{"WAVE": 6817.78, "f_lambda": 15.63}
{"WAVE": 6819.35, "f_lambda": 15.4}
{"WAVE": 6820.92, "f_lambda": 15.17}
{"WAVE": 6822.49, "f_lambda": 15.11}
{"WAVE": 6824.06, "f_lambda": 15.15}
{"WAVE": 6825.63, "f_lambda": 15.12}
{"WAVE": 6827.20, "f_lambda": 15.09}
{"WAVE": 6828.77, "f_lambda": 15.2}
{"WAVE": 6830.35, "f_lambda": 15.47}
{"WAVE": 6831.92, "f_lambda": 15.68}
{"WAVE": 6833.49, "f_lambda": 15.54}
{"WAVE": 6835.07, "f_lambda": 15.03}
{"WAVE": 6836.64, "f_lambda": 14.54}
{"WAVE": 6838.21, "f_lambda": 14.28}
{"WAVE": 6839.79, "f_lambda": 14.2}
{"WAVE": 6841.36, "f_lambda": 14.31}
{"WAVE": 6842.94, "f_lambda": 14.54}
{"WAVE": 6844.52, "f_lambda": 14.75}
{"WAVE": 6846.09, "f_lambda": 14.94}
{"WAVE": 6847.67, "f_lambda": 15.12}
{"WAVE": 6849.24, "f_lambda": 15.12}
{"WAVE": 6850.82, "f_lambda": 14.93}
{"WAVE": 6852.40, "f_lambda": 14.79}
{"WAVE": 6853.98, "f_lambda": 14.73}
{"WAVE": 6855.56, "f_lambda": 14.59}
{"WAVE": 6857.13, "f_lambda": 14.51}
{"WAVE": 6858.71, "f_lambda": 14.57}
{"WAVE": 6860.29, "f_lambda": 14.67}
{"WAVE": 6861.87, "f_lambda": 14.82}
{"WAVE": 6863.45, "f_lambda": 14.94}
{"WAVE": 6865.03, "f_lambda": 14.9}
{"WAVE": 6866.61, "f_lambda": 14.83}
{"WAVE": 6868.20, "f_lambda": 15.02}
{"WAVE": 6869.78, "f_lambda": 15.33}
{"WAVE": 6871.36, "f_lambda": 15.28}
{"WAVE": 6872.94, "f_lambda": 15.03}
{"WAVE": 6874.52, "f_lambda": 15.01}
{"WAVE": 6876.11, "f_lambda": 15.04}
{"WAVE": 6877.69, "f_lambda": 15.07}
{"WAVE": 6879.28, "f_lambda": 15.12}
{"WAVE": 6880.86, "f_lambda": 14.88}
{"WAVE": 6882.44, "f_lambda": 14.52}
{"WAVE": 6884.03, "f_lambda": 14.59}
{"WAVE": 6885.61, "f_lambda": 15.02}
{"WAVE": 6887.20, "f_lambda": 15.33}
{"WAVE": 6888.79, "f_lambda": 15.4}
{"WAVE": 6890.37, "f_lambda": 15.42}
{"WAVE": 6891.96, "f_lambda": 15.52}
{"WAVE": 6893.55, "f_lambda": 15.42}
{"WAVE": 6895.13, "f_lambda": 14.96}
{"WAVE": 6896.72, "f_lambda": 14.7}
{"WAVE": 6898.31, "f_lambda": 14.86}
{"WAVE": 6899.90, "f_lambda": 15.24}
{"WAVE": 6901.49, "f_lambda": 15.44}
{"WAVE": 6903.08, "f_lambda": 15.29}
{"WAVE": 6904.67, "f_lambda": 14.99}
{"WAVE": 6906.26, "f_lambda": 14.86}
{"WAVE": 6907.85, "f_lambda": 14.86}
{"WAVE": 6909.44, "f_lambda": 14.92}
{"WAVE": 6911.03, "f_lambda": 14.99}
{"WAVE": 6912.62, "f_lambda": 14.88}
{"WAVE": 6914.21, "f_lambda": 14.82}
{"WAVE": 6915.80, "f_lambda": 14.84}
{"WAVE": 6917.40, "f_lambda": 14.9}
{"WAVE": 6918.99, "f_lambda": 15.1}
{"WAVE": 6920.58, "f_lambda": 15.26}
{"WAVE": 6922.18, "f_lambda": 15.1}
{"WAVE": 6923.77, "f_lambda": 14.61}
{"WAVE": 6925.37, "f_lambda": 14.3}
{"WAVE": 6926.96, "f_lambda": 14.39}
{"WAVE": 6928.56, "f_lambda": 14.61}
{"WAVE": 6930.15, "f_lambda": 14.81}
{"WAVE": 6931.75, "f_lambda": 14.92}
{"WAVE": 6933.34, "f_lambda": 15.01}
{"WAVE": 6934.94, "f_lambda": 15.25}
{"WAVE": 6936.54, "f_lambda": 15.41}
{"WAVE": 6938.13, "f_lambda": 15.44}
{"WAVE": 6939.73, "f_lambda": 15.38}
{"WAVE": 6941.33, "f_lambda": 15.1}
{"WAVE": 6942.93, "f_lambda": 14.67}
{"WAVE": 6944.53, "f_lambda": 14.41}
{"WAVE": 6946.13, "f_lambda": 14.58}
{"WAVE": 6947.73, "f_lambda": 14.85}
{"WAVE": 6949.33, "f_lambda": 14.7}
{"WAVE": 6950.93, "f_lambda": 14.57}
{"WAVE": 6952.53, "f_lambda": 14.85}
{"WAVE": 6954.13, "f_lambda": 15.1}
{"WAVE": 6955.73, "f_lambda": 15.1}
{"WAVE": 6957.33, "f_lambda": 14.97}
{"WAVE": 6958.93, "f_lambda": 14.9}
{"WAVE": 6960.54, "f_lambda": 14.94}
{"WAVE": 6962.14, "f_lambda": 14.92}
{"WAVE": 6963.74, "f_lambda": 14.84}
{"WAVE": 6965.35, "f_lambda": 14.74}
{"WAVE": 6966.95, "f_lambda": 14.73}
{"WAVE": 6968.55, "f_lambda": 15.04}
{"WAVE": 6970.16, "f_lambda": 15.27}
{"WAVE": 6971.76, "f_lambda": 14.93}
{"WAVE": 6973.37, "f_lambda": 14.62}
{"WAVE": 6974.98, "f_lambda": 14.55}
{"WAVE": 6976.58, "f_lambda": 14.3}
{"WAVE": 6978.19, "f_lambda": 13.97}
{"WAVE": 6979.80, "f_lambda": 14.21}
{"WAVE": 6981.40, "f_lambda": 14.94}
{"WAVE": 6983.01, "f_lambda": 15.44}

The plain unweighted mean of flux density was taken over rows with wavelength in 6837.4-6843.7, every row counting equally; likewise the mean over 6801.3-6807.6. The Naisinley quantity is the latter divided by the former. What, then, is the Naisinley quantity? 1.05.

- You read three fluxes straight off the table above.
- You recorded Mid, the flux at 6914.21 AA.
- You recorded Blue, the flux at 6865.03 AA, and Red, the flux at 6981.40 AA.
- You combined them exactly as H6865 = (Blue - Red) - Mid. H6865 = -14.9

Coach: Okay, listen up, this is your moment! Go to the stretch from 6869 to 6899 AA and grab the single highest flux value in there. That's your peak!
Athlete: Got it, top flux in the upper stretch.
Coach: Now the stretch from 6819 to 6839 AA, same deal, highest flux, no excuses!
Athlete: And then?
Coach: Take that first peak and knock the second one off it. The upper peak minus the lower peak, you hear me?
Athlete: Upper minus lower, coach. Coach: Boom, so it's -0.16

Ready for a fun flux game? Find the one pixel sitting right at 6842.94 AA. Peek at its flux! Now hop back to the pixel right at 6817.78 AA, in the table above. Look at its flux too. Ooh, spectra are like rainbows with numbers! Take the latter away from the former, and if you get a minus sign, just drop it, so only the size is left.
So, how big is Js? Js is 1.1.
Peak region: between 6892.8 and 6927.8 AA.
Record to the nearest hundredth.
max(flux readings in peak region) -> 15.44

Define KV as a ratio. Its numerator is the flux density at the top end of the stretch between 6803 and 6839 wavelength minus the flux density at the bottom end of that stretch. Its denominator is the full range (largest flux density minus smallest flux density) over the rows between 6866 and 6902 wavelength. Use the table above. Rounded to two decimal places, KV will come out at -0.75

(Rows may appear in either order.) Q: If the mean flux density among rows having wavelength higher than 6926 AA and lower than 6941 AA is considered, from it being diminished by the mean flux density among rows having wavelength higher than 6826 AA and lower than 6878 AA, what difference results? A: 0.12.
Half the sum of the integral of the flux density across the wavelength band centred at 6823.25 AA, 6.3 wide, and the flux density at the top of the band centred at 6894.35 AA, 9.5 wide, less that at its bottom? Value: 47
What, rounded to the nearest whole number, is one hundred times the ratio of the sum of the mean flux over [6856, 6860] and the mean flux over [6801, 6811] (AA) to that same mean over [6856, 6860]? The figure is 204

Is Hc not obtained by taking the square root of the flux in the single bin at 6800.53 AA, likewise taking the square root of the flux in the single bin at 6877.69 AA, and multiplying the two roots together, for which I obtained 15.1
